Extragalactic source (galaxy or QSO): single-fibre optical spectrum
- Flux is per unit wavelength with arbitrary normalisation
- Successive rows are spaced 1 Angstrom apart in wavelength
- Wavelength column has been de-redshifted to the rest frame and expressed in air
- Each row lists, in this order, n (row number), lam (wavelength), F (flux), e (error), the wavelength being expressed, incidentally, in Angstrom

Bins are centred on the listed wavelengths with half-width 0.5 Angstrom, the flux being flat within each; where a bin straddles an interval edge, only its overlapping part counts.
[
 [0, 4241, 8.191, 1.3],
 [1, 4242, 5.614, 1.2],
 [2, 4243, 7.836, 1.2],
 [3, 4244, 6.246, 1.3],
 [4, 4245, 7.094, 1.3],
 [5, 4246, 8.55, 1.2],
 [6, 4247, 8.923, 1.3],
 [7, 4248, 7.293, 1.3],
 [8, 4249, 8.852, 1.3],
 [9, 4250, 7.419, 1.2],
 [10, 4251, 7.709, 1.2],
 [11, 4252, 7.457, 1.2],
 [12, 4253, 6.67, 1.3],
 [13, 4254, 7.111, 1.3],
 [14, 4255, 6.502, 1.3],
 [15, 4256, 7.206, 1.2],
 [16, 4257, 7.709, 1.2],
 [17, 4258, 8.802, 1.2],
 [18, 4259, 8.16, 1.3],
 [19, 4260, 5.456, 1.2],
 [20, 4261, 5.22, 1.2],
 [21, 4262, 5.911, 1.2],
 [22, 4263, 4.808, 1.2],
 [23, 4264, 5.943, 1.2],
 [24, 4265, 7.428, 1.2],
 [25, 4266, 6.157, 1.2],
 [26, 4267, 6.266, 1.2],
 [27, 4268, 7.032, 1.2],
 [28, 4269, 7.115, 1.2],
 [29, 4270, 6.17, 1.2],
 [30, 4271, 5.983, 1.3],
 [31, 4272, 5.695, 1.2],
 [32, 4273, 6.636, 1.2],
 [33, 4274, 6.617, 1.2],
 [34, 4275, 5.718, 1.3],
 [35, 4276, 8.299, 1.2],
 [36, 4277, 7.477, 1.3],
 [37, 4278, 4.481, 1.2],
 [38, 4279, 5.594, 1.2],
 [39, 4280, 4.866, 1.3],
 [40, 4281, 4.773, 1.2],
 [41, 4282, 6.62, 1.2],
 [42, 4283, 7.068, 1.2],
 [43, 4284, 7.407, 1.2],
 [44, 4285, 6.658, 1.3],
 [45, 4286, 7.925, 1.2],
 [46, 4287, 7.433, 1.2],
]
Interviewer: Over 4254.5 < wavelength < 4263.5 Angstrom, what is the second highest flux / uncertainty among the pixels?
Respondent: 6.4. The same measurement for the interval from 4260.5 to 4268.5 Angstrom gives 5.9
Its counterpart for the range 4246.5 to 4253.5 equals 6.8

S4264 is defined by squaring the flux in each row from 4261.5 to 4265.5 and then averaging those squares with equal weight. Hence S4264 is 37.1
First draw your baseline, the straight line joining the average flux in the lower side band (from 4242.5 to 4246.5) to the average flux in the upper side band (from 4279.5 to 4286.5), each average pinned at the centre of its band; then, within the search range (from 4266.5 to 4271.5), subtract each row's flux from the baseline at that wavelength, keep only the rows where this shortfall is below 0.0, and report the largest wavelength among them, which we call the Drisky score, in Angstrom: 4269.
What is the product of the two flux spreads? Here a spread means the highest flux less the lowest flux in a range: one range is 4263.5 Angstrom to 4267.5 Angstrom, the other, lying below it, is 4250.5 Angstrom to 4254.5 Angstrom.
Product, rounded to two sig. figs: 1.5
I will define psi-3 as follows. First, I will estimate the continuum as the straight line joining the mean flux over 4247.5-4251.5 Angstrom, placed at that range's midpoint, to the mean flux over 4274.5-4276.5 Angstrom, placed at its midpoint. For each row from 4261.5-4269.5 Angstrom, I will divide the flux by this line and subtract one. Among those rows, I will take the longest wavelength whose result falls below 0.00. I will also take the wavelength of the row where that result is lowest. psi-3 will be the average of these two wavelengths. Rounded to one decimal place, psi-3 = 4266.0 Angstrom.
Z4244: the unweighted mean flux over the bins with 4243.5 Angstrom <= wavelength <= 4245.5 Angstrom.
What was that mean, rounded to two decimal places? 6.67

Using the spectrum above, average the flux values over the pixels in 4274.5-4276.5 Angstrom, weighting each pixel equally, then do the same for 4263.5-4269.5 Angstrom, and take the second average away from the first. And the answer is 0.4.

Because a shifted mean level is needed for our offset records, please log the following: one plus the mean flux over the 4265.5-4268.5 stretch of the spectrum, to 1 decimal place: 7.5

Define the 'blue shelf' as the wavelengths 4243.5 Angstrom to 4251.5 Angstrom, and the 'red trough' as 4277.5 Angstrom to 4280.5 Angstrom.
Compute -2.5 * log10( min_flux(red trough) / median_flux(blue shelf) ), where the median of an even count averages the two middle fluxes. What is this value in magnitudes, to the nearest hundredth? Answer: 0.57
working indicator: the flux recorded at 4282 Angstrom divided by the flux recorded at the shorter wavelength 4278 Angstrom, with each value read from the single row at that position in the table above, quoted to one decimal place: 1.5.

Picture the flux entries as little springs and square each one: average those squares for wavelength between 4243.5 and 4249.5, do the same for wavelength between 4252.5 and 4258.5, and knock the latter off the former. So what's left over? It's 7.9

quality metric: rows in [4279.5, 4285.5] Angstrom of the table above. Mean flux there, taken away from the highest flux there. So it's 1.2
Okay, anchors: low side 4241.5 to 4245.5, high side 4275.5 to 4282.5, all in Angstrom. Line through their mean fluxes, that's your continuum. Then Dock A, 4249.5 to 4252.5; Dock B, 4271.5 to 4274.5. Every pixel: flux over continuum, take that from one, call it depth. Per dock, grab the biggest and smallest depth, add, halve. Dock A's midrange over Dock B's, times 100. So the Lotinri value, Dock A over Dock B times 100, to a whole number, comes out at 3521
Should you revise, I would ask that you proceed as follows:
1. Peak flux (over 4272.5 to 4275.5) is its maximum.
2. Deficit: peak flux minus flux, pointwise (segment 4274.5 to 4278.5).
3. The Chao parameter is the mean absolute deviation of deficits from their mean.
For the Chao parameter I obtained 1.4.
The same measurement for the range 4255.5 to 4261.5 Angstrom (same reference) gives 1.2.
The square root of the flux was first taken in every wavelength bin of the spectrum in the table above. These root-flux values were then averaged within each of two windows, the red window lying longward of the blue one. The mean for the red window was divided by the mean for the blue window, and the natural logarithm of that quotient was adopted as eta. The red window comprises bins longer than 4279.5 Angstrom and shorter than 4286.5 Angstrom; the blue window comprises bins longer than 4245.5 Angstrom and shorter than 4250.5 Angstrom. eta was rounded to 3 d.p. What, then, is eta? -0.122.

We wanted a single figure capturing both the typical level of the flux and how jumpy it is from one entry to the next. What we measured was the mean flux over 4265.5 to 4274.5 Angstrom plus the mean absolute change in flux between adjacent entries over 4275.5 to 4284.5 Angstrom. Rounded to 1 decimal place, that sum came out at 7.5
